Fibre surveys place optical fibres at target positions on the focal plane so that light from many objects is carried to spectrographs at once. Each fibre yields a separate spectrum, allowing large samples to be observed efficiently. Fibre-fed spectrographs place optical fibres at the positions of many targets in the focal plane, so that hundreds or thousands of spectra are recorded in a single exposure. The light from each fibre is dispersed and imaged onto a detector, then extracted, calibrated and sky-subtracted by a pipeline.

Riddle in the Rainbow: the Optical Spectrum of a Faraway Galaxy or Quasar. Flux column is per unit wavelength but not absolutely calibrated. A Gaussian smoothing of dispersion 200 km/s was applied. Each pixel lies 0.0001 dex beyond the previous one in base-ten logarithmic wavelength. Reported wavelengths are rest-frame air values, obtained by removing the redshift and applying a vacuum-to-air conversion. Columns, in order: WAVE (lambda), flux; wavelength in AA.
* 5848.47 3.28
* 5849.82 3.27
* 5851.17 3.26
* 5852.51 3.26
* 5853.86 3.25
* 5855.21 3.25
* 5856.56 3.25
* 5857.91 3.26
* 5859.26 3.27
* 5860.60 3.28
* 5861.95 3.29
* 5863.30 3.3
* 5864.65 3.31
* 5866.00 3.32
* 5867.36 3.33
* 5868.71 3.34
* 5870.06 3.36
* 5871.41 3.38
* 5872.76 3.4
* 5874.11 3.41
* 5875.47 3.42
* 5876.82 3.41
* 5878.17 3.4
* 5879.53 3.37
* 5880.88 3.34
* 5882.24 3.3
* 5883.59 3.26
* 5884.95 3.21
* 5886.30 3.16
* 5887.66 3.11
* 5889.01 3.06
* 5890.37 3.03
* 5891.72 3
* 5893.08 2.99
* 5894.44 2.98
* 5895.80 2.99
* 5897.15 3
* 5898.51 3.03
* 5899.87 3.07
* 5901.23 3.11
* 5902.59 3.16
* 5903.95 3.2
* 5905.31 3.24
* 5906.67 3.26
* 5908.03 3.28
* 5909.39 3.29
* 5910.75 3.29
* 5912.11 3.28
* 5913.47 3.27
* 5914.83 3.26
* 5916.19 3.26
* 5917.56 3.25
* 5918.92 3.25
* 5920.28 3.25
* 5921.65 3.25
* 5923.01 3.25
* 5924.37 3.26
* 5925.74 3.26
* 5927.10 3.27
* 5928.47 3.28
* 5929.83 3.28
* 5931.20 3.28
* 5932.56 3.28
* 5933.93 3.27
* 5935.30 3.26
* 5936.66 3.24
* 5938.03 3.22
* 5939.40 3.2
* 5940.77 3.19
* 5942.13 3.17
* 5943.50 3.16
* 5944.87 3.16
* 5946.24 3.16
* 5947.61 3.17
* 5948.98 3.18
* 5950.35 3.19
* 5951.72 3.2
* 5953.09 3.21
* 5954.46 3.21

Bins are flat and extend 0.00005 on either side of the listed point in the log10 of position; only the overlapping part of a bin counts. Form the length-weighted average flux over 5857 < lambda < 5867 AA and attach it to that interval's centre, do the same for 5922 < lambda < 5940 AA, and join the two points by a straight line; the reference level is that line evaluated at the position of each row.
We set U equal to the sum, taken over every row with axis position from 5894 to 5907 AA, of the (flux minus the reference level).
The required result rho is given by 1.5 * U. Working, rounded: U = -1.7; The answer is -2.5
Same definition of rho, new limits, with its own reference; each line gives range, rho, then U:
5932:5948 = -0.9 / -0.6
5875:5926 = -3.8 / -2.5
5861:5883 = 1.7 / 1.1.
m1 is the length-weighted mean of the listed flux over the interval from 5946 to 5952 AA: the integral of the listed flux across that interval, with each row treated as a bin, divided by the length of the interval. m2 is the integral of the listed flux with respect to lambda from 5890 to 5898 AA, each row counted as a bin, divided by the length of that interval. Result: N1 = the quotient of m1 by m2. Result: 1.060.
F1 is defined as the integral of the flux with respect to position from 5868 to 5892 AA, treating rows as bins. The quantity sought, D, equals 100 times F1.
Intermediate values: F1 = 78.7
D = 7875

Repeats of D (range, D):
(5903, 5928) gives 8146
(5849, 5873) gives 7913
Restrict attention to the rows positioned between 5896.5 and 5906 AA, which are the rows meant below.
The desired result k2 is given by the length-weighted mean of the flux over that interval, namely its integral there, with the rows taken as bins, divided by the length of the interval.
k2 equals 3.11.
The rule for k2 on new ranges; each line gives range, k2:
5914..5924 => 3.25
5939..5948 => 3.17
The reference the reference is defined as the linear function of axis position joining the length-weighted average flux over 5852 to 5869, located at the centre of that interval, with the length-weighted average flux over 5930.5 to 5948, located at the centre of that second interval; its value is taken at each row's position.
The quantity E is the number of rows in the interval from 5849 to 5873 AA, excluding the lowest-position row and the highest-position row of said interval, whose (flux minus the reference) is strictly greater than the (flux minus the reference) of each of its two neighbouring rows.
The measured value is 1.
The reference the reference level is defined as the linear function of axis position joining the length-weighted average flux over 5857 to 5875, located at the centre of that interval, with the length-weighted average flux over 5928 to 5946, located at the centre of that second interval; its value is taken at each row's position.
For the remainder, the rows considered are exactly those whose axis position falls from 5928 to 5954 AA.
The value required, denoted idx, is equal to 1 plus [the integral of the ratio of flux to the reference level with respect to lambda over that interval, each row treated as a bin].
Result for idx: 26.9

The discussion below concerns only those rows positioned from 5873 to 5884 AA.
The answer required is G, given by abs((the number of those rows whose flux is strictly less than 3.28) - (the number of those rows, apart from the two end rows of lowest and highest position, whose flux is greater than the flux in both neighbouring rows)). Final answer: 0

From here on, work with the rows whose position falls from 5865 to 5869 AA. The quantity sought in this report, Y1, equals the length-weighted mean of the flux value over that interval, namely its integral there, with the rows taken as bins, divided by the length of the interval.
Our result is 3.32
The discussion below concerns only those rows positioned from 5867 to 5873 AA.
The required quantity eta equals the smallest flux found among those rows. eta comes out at 3.33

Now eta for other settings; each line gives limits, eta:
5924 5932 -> 3.26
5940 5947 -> 3.16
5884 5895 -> 2.98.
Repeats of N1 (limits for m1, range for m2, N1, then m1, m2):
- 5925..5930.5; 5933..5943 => 1.016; 3.27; 3.22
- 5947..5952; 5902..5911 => 0.981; 3.18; 3.24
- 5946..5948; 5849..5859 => 0.972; 3.16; 3.26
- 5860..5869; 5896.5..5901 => 1.088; 3.31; 3.04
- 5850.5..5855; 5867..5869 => 0.976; 3.26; 3.34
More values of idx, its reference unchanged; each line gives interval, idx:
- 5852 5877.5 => 26.4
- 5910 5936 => 27.2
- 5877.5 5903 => 25.3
